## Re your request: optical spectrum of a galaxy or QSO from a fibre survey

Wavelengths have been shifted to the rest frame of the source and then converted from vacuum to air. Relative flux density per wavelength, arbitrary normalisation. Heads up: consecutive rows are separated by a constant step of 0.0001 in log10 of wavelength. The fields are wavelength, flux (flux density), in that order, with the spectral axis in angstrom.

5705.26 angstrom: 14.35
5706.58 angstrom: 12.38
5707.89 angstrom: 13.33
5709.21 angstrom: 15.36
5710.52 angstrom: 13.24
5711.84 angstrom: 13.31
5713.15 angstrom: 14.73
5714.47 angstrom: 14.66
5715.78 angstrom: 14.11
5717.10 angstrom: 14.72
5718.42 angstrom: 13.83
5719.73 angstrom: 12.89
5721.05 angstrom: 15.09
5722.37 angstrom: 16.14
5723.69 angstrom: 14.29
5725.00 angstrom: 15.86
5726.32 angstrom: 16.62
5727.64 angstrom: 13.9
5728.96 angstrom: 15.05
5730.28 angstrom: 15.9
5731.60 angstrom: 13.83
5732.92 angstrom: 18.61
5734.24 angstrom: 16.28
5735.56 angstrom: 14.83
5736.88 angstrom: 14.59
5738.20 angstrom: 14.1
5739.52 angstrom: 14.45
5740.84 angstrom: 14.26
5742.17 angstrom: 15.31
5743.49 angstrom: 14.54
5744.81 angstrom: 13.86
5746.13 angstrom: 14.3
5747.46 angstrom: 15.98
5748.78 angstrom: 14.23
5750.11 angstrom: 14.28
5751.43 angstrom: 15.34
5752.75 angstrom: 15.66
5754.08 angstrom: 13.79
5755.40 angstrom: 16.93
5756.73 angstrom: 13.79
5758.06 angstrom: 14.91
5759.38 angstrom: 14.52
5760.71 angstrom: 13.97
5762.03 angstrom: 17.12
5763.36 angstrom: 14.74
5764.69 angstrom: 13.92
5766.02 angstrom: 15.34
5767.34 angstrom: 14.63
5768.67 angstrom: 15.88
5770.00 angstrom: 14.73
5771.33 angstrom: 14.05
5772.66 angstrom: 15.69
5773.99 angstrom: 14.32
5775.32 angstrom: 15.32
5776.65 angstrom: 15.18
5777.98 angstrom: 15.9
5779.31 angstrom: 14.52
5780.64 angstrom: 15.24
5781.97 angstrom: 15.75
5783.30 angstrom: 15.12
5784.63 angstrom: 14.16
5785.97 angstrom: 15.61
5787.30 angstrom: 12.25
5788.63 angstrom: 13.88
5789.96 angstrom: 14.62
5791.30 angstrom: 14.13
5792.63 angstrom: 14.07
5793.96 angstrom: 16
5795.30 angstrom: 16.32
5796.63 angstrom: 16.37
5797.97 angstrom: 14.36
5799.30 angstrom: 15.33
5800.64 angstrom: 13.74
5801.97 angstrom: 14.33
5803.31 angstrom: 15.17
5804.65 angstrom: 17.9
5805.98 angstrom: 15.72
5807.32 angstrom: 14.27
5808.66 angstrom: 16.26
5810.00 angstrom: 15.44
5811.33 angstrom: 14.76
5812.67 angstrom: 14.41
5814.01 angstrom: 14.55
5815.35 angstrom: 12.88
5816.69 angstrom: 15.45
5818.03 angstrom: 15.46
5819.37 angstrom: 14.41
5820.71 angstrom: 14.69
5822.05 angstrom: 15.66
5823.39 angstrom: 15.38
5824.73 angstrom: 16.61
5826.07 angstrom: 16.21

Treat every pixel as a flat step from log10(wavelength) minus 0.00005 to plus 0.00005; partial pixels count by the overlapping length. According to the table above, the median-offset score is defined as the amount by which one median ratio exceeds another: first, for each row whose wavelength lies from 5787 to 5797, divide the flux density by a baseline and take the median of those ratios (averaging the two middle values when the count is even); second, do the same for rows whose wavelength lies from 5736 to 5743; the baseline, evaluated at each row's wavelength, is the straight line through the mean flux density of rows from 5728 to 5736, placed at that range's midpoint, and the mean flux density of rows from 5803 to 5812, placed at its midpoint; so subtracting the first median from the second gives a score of 0.00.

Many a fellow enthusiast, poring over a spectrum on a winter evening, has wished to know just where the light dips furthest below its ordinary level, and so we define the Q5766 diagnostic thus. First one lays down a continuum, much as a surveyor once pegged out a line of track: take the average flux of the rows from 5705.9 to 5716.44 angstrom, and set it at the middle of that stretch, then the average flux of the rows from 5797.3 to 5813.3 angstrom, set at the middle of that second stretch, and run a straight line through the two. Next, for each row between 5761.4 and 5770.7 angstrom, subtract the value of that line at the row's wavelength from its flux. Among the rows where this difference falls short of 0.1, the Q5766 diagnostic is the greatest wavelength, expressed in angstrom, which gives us 5770.00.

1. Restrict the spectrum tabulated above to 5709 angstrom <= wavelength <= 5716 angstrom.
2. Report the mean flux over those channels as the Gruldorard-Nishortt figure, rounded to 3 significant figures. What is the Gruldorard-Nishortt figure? 14.2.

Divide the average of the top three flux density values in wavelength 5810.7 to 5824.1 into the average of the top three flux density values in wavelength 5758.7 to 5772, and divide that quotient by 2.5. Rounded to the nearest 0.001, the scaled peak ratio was 0.415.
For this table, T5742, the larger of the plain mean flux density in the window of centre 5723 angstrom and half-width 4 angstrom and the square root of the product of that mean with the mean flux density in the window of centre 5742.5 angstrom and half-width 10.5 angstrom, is 15.1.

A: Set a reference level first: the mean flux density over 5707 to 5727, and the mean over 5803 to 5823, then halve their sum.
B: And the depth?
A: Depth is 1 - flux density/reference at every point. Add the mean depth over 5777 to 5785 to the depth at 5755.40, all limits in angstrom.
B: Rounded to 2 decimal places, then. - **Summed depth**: -0.16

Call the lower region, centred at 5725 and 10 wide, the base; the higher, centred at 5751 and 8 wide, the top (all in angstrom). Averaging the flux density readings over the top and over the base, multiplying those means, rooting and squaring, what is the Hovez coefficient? 227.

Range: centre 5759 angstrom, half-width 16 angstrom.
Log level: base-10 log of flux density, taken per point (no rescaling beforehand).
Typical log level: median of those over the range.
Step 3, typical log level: 1.16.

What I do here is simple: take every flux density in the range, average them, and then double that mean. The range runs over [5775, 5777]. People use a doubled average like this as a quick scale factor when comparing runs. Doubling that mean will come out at 30.5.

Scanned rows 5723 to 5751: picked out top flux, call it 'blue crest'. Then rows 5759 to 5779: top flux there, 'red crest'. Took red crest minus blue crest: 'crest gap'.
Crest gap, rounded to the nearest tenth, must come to -1.5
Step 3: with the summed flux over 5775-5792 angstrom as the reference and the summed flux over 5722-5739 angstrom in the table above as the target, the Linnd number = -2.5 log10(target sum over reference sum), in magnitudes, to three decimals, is -0.046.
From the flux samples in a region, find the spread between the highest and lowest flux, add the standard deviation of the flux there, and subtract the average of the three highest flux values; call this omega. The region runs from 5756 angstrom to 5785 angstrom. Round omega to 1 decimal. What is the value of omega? -12.2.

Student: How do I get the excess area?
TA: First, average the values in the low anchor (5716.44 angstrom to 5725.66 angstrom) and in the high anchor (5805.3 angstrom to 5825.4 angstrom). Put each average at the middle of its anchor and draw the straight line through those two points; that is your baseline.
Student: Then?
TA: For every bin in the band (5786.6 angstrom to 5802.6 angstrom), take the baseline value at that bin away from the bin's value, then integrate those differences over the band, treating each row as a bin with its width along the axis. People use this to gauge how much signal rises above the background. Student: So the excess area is -6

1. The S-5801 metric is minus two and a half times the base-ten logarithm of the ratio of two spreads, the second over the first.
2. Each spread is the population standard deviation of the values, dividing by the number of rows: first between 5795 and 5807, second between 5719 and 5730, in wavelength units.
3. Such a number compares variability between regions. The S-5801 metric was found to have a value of 0.0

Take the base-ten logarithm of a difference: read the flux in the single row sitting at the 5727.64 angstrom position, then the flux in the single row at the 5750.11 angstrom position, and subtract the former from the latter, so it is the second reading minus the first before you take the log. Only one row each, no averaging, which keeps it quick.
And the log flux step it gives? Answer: -0.42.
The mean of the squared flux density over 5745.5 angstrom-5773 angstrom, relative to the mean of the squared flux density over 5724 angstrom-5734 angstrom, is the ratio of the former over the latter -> 0.90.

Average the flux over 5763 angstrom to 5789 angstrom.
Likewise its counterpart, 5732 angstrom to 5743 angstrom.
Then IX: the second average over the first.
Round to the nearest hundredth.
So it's 1.03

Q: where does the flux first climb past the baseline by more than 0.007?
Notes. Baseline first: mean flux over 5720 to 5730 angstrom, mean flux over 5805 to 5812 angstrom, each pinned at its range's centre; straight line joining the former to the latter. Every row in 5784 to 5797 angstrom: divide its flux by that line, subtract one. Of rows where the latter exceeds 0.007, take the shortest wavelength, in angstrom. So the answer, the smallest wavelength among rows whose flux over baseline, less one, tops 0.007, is 5785.97 angstrom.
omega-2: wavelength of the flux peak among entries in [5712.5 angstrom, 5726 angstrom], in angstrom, 5722.37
